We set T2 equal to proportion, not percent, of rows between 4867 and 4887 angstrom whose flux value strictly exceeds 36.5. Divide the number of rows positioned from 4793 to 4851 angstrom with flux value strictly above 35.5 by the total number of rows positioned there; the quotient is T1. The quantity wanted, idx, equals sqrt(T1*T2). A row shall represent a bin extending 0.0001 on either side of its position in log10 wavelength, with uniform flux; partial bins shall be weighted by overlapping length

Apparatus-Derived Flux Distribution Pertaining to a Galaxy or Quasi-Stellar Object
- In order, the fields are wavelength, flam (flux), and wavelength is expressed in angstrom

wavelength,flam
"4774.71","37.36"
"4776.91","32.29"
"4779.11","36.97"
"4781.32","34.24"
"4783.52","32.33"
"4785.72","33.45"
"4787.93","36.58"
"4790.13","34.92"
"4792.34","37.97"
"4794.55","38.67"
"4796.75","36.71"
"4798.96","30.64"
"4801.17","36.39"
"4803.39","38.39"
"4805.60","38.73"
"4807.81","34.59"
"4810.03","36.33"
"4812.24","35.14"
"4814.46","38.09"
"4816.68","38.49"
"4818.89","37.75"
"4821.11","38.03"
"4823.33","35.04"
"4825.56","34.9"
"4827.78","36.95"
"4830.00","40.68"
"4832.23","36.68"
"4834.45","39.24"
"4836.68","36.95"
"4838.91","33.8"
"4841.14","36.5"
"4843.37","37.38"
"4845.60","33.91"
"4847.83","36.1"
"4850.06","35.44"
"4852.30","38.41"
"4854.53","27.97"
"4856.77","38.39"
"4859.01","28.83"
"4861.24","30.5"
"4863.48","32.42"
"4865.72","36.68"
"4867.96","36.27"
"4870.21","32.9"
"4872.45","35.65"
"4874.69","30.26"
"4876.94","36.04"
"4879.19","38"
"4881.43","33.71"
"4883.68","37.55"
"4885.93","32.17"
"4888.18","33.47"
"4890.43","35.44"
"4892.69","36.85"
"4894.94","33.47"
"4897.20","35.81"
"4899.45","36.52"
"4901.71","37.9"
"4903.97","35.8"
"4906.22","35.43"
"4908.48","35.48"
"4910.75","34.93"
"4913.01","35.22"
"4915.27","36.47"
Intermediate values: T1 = 0.69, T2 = 0.22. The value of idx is 0.39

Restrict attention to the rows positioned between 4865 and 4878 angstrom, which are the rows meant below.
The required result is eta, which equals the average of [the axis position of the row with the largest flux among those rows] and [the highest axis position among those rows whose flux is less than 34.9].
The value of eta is 4870.2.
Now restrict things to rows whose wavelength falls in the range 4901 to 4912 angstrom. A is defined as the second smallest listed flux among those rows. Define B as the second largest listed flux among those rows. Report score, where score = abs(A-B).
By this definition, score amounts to 0.4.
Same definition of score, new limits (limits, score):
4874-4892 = 5.4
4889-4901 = 1.1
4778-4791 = 3.1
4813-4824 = 0.3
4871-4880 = 0.4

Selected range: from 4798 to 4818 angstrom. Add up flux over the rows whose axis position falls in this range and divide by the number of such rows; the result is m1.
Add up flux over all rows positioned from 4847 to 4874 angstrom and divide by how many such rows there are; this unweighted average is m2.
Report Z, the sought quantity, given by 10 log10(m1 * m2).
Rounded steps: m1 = 36.3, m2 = 34.1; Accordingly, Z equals 30.9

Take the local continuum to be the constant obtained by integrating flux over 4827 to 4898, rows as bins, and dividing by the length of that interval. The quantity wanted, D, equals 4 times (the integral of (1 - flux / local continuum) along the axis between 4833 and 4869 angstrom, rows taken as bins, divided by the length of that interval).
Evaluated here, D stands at 0.02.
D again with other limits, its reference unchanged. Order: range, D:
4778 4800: -0.02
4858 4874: 0.21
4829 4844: -0.25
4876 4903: -0.05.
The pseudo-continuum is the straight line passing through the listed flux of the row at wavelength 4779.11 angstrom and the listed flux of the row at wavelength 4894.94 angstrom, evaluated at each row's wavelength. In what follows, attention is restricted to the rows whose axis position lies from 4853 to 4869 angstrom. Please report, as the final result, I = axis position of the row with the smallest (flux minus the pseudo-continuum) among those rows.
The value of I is 4854.53 angstrom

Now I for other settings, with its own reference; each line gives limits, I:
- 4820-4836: 4825.56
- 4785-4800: 4798.96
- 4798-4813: 4798.96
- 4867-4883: 4874.69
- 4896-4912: 4910.75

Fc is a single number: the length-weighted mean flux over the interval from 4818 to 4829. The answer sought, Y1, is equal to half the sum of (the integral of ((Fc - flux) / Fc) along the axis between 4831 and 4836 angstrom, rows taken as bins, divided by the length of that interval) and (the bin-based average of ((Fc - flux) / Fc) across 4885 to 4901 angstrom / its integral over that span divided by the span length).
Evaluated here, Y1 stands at 0.003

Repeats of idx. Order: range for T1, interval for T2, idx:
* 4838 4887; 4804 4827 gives 0.50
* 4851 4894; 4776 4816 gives 0.46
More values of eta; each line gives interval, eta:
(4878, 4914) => 4887.1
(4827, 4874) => 4850.1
